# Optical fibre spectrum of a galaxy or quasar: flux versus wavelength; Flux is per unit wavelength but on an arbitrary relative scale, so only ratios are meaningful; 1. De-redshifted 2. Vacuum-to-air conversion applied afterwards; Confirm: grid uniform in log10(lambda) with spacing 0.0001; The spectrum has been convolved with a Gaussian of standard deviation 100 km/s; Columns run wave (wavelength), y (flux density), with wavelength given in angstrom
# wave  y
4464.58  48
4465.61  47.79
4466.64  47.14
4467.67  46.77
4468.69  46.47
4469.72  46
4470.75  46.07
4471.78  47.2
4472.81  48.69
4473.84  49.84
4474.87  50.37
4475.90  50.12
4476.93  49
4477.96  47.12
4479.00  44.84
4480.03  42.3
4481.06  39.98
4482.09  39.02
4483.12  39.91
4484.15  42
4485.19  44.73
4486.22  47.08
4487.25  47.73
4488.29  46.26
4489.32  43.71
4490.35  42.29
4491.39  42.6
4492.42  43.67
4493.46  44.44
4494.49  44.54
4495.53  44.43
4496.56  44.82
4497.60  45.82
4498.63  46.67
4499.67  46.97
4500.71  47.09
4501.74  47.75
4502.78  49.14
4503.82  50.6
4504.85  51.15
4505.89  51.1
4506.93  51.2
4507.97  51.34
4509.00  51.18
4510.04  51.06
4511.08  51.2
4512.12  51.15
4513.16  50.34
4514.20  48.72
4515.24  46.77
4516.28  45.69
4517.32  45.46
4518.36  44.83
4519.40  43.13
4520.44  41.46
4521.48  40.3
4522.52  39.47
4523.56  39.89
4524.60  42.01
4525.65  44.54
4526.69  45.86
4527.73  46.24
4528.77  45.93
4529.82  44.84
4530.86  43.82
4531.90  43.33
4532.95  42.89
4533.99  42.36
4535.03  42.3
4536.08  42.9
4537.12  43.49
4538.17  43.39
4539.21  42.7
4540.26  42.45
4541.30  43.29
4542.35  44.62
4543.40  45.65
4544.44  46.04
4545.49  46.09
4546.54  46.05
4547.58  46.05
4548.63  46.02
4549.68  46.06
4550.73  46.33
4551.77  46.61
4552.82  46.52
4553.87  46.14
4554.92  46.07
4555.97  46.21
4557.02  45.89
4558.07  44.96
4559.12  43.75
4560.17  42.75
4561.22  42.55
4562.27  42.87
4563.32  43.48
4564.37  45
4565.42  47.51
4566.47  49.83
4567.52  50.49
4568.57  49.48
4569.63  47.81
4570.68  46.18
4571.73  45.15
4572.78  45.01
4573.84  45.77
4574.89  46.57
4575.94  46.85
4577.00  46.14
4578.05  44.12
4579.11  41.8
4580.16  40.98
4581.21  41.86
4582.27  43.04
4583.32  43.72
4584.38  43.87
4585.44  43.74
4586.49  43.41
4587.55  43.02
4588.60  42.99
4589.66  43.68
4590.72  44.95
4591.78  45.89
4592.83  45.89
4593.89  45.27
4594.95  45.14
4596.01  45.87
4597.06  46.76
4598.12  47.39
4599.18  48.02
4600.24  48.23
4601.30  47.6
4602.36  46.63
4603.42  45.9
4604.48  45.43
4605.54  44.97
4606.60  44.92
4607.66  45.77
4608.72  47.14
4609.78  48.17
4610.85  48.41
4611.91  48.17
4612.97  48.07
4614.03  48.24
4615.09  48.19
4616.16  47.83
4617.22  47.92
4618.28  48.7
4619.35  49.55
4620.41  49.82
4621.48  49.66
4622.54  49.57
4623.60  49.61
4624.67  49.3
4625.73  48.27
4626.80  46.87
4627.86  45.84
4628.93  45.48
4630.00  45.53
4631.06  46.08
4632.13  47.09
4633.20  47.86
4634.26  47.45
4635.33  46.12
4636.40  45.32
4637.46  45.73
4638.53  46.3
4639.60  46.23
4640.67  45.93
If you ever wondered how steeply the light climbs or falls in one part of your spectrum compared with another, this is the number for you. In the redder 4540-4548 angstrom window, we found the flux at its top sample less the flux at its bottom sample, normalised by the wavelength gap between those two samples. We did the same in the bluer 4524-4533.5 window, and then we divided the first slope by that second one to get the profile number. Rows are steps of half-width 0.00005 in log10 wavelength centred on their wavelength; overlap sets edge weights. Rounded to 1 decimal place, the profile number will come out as 4.7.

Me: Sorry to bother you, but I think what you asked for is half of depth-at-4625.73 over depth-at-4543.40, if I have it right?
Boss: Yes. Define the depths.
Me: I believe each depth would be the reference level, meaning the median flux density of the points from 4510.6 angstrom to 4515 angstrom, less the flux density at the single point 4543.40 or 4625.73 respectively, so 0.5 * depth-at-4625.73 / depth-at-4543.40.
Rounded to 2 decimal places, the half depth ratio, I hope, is 0.24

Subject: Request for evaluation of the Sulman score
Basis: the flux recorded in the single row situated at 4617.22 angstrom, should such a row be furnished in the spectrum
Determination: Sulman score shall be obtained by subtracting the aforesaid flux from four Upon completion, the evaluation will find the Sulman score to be -43.9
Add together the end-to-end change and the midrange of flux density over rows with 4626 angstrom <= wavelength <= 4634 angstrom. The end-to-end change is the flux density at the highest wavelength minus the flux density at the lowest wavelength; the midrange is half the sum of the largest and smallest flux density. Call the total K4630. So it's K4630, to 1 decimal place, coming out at 47.7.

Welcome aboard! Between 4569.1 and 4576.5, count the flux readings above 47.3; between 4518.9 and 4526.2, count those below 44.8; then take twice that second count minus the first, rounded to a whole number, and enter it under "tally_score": 13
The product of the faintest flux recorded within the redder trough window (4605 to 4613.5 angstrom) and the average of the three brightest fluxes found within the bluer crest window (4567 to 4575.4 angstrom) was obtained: 2213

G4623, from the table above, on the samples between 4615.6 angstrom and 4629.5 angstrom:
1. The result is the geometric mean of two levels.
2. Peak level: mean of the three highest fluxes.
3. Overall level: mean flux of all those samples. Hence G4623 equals 49.0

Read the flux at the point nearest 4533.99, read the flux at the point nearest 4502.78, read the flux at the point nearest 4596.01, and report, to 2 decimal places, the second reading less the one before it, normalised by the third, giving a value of 0.15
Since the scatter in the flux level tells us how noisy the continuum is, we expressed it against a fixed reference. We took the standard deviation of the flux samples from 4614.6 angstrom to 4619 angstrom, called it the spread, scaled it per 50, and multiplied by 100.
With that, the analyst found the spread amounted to 1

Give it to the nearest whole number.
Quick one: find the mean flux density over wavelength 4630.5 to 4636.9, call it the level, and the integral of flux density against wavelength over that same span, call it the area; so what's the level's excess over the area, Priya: -252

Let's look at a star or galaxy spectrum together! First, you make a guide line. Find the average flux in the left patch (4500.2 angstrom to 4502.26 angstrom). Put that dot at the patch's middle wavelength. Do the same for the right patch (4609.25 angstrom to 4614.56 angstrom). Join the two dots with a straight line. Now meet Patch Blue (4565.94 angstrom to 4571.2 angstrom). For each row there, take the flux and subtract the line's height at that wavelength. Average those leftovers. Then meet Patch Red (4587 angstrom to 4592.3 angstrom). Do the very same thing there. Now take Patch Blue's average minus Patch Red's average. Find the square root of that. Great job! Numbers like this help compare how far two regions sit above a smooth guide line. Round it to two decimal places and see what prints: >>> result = 2.19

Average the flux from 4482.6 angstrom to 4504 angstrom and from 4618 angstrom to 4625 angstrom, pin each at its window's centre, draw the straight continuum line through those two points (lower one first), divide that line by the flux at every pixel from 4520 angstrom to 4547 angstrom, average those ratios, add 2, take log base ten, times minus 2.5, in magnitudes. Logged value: -1.22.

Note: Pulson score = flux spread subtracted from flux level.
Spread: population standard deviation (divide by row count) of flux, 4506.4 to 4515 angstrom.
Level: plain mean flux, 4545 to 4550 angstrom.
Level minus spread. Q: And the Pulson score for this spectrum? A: 45.2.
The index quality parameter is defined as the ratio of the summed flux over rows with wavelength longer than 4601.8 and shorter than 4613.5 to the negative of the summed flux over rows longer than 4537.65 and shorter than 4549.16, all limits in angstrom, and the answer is -1.04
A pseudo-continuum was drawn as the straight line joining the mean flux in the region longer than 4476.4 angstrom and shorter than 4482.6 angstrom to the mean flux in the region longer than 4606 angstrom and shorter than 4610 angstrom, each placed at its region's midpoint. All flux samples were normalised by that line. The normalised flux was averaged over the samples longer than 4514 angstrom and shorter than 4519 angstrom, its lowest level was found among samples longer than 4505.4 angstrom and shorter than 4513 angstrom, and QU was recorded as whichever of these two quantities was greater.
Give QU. 1.15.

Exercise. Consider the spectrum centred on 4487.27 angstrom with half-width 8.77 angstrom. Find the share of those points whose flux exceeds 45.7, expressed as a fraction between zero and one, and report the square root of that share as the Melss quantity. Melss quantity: 0.42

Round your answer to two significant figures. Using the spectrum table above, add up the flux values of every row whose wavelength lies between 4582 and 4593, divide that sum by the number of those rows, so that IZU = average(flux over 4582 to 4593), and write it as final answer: 44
